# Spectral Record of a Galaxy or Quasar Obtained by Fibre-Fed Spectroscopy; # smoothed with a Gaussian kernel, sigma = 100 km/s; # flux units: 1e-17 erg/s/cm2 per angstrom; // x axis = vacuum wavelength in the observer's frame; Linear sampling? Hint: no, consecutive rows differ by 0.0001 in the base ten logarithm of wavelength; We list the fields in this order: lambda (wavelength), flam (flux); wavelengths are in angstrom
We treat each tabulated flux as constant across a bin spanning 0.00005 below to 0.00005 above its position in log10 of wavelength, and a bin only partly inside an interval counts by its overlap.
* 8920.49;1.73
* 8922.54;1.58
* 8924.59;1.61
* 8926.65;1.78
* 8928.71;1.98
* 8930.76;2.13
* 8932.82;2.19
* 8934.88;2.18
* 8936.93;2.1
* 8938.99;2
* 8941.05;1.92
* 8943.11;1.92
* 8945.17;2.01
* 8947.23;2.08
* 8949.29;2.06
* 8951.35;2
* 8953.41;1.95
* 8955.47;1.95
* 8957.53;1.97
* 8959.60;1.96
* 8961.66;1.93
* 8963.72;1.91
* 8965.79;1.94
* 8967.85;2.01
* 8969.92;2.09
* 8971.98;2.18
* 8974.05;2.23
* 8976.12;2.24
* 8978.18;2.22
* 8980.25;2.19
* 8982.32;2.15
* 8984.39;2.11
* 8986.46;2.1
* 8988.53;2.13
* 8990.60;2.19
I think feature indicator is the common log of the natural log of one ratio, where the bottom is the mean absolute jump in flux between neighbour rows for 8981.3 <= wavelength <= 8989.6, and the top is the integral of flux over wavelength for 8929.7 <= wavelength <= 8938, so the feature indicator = 0.813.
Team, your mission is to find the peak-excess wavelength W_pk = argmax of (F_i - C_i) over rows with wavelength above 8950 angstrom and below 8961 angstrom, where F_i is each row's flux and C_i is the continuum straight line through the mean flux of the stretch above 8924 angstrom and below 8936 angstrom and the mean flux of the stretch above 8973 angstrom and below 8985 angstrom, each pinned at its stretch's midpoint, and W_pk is 8951.35 angstrom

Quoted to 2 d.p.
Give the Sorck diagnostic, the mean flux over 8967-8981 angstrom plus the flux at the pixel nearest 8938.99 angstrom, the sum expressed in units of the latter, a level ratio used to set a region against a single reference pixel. 2.08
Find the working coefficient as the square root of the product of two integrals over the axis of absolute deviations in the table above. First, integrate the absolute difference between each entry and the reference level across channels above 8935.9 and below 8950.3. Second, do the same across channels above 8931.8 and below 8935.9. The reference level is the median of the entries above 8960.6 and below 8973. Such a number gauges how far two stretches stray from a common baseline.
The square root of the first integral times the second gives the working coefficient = 0.93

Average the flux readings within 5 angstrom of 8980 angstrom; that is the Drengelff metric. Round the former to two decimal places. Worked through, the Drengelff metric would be 2.18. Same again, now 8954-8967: 1.94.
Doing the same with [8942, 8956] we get 2.00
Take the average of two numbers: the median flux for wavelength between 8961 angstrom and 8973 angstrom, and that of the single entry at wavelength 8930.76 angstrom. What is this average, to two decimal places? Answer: 2.05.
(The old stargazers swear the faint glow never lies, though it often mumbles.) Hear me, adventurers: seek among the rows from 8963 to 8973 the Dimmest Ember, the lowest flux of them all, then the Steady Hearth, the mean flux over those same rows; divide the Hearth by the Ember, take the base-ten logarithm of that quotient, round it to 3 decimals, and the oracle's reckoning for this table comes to 0.026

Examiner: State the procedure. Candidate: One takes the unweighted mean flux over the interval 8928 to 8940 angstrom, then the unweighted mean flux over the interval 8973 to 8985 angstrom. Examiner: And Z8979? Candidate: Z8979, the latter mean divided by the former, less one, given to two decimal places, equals 0.04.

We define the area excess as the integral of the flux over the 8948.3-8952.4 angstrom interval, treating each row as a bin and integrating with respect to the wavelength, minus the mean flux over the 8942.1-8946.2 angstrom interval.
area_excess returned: 6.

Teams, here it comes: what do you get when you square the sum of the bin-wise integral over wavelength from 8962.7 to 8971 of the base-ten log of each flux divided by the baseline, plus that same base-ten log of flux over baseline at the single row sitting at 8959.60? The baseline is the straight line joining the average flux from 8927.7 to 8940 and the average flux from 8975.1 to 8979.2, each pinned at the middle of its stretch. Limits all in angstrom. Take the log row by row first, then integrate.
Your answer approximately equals 0.17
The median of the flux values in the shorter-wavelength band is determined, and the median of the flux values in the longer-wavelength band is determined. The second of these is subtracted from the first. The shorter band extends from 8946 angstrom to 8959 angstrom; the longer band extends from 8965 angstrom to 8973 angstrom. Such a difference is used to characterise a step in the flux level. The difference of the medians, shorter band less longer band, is -0.065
